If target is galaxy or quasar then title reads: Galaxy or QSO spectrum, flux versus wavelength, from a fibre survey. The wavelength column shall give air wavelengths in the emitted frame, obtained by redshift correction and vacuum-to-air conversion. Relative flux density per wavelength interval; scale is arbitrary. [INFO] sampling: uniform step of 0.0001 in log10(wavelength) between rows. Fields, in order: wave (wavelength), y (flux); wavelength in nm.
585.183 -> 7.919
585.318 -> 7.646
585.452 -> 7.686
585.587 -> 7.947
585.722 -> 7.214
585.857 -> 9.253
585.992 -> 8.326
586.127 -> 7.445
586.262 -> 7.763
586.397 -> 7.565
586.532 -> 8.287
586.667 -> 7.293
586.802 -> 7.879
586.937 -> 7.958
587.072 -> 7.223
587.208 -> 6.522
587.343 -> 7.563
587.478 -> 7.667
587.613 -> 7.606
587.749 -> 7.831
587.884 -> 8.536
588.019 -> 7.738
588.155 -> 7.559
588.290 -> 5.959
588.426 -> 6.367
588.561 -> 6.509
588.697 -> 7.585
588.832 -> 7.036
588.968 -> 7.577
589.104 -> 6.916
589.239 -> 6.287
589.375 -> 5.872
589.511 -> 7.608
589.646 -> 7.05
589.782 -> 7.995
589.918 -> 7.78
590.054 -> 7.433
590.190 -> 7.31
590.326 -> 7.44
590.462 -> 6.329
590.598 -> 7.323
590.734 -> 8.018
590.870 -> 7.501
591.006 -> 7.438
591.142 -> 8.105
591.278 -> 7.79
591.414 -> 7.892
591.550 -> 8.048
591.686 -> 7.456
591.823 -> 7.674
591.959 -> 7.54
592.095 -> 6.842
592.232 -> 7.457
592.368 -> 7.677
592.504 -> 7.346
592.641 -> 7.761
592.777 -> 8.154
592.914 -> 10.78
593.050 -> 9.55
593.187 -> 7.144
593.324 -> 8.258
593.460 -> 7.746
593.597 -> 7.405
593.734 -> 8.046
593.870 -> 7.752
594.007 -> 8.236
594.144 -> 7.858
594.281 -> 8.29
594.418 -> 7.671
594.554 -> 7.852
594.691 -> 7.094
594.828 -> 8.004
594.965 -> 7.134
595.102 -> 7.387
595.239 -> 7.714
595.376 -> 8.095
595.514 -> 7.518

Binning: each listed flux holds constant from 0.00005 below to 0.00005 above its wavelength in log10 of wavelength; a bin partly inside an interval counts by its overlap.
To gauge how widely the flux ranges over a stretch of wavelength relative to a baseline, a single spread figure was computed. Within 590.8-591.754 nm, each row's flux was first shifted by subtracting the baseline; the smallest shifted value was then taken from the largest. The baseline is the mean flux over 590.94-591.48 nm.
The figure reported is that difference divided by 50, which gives 0.013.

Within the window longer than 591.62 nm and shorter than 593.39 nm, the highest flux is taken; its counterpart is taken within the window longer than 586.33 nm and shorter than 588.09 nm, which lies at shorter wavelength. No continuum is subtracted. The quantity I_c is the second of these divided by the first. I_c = 0.79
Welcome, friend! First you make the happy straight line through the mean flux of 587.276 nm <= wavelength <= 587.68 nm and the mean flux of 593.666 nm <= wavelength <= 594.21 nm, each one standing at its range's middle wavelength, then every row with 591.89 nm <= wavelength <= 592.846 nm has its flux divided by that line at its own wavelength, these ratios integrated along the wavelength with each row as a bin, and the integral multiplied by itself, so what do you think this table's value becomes 0.83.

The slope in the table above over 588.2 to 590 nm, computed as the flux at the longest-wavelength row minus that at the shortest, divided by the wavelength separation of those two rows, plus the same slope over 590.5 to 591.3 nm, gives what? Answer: 1.8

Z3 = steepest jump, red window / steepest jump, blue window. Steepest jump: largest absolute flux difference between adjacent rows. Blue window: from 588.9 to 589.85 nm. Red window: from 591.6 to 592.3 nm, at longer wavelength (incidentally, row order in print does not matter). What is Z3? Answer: 0.4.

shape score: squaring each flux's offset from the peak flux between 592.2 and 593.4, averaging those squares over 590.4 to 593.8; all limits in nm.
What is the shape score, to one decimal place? 9.5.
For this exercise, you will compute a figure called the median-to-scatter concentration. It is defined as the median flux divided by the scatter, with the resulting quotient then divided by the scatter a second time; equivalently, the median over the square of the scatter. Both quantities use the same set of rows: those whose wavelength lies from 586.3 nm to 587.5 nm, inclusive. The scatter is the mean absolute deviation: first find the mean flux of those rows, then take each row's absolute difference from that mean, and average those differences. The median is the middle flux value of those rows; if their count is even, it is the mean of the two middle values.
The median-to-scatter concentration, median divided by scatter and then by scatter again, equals 59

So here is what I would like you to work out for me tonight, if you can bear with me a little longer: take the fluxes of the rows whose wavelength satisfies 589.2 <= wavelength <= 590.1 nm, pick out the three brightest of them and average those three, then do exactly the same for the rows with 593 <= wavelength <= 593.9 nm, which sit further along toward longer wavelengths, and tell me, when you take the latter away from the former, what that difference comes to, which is -0.82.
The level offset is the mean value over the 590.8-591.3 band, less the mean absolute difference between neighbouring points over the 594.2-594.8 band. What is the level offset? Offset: 7.19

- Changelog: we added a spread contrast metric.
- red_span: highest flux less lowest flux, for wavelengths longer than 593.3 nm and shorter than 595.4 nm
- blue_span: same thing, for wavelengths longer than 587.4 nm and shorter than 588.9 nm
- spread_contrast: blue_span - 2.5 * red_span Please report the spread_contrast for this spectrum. -0.4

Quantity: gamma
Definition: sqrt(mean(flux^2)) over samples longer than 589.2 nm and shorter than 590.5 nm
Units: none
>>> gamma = 7.1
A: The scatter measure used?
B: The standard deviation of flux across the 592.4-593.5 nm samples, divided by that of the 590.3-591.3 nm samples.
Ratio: 2.23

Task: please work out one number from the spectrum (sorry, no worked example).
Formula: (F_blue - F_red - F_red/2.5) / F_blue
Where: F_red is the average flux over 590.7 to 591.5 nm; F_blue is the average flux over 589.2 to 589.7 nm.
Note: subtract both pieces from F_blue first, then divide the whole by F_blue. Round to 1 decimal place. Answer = -0.6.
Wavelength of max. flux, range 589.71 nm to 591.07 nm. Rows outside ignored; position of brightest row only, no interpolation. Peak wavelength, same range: 590.734 nm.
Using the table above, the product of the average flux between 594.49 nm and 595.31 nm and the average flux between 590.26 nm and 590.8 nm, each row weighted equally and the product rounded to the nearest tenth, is 54.8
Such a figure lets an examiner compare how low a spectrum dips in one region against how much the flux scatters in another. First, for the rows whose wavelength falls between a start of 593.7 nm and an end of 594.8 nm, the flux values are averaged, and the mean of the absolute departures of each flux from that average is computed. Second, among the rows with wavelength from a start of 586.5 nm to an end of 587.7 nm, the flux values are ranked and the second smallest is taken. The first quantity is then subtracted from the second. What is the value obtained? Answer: 7.0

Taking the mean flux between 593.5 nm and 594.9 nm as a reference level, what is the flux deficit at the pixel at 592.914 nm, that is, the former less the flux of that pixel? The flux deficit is -2.96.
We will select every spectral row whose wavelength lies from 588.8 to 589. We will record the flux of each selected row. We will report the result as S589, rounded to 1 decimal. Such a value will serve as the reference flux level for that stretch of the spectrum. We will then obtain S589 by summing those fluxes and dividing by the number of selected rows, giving 7.3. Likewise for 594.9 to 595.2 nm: 7.3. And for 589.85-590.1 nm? 7.6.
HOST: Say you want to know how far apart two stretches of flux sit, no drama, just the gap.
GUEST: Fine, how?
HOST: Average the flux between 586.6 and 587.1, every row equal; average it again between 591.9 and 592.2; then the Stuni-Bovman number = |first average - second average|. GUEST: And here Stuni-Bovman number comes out 0.4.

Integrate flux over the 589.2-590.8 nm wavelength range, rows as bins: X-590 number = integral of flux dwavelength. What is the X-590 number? 12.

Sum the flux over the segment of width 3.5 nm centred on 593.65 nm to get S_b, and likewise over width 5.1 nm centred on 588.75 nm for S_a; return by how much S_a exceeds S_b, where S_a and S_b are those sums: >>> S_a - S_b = 75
